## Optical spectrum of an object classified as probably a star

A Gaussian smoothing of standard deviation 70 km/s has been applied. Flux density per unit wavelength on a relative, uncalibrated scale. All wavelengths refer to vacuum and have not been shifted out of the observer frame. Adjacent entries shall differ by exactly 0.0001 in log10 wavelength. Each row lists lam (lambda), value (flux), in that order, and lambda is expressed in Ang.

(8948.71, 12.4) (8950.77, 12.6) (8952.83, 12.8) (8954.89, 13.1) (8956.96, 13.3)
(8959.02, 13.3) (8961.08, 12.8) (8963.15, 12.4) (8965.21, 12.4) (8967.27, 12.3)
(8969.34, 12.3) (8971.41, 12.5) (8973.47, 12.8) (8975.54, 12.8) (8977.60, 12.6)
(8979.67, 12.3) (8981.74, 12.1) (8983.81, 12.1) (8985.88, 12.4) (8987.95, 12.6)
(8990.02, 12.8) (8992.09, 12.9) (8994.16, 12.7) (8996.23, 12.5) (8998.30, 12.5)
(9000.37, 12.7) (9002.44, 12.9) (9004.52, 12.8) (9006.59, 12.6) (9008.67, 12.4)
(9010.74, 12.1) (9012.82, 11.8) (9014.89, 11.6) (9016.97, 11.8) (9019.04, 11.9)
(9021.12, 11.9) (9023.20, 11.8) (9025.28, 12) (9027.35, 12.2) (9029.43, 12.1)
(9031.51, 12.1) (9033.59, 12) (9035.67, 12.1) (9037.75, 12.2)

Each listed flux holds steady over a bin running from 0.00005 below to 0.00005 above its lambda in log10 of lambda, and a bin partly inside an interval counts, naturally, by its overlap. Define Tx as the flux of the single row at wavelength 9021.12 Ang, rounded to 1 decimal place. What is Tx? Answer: 11.9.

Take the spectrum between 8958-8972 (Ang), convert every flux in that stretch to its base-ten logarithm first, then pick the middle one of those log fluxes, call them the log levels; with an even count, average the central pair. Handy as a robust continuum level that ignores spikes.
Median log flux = 1.093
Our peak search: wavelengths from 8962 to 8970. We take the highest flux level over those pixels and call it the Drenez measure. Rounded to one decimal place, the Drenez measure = 12.4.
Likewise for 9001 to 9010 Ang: 12.9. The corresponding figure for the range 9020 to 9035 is 12.2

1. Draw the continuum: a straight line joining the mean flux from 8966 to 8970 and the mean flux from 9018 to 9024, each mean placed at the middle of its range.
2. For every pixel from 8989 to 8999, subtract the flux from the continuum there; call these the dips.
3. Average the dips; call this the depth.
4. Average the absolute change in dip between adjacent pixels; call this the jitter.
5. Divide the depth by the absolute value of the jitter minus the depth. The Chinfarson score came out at -0.8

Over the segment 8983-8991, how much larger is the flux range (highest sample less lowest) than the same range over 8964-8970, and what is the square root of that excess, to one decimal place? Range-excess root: 0.8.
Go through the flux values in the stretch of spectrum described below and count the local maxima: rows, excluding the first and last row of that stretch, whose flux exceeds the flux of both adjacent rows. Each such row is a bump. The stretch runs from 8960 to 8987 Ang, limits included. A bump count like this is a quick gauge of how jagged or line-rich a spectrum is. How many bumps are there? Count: 0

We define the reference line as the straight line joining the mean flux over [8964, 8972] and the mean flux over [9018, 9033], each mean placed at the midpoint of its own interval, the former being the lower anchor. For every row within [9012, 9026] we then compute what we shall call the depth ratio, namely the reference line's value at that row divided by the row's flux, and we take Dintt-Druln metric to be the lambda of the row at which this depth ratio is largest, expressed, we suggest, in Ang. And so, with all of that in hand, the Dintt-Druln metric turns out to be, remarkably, 9014.89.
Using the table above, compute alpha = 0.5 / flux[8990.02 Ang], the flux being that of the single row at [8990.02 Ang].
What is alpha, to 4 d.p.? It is 0.0391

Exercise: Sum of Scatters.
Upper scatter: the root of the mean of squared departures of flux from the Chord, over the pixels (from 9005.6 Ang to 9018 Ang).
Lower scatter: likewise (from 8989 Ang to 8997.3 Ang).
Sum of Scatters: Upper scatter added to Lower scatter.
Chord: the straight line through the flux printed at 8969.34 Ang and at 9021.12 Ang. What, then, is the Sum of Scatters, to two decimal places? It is 0.96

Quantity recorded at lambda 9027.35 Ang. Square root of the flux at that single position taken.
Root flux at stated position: 3.493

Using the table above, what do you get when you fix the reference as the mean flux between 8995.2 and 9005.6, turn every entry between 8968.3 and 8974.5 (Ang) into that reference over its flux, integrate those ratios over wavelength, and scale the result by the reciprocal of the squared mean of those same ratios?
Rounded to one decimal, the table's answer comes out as 6.1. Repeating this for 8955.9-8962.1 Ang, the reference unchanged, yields 6.4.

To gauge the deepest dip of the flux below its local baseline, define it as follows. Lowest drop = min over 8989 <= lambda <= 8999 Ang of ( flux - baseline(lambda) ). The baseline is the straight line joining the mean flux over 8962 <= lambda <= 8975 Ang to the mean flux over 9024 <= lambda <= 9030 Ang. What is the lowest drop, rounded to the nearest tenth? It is 0.2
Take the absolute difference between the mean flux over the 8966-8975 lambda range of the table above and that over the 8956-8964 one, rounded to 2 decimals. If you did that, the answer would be 0.47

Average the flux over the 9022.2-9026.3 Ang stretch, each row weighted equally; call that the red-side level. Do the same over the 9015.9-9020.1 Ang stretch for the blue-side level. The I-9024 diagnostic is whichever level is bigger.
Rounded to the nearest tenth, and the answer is 11.9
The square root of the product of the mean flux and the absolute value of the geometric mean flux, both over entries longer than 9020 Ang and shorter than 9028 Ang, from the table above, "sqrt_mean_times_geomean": 12.0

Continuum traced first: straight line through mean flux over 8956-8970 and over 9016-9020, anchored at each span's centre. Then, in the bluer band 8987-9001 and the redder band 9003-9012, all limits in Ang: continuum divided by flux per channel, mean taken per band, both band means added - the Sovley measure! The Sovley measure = 1.93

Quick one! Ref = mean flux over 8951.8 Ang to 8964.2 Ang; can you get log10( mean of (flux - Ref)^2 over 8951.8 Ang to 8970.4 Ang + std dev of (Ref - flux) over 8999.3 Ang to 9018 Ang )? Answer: -0.2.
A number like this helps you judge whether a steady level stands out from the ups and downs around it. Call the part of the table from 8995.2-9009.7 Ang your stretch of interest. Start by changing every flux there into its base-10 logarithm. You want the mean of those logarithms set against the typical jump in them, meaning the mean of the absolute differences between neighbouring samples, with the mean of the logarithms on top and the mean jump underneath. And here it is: 214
